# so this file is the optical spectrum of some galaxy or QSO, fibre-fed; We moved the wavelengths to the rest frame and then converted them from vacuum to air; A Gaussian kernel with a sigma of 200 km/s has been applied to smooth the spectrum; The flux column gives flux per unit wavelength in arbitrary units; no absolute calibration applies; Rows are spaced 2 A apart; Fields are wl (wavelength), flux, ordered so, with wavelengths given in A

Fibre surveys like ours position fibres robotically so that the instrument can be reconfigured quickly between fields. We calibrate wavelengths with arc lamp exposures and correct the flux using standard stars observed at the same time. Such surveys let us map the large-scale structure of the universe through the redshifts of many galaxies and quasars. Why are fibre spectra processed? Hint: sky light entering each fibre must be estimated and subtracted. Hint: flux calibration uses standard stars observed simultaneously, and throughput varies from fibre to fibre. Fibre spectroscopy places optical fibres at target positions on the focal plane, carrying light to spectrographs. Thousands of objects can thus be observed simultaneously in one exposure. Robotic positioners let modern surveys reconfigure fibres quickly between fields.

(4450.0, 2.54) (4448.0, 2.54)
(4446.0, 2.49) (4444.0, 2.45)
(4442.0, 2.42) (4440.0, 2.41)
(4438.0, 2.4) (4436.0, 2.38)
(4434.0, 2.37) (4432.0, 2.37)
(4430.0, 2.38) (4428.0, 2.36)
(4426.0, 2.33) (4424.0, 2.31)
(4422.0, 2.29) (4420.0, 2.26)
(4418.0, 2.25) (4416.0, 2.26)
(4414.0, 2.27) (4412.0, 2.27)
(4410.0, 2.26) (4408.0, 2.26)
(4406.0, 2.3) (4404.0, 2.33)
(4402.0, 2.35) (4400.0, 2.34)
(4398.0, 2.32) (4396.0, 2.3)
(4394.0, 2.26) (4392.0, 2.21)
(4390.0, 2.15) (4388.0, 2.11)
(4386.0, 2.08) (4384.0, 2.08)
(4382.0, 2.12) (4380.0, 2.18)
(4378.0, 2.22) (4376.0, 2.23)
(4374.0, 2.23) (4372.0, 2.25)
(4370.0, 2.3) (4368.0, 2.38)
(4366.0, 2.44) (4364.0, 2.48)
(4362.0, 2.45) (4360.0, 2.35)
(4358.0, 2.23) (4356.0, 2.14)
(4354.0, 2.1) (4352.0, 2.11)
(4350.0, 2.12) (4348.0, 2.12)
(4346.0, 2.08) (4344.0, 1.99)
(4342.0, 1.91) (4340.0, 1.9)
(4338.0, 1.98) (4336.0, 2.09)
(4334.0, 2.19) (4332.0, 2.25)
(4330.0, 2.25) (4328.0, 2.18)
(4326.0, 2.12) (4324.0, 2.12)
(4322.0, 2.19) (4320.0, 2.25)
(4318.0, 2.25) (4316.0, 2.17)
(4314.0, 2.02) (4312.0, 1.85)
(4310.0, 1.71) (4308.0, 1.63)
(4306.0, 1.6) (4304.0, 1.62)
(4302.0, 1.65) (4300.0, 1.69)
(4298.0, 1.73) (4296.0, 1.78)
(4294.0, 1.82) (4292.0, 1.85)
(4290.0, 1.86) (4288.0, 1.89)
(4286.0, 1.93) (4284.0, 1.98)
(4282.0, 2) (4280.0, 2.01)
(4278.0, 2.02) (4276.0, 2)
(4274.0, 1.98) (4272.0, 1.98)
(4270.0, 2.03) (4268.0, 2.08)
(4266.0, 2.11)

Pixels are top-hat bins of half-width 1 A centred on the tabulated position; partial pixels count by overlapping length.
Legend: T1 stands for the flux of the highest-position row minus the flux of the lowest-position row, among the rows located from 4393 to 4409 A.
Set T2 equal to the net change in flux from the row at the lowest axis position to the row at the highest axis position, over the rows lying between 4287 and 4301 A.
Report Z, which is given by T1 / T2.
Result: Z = 0.0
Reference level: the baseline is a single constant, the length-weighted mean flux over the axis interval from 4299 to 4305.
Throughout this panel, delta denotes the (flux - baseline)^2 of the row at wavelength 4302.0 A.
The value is 0.00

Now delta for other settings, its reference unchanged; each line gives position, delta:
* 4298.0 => 0.01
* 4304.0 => 0.00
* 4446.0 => 0.70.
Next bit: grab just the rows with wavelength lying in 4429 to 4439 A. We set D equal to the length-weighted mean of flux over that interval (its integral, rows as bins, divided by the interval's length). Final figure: 2.38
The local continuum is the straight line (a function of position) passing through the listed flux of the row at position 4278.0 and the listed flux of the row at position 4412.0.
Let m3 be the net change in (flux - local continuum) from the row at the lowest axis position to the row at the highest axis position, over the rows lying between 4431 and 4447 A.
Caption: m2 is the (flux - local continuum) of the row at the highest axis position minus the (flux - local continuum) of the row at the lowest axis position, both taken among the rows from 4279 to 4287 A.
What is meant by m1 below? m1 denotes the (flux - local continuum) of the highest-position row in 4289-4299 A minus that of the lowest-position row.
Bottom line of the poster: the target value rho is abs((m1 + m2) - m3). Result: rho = 0.33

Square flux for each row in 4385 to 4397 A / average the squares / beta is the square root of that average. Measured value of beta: 2.19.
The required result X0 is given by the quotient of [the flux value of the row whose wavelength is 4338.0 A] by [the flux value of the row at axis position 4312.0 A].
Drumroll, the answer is 1.07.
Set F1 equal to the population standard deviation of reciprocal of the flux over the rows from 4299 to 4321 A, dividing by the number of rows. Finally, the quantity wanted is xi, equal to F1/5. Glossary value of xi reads 0.0140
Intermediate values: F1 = 0.070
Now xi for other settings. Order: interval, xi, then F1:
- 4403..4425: 0.0009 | 0.005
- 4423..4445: 0.0013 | 0.007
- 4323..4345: 0.0057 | 0.028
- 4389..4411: 0.0023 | 0.011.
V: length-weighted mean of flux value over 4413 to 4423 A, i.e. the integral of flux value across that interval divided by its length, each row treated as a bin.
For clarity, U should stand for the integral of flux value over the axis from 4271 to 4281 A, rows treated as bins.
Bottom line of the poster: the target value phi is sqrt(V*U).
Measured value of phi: 6.73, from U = 20.0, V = 2.27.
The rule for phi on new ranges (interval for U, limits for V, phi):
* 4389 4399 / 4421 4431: 7.24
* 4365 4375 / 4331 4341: 6.95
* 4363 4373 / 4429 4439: 7.51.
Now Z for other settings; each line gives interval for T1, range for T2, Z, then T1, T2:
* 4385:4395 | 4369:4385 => -0.8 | 0.18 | -0.2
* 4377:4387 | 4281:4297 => 0.6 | -0.14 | -0.2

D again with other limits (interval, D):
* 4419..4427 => 2.30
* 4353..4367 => 2.31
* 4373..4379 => 2.23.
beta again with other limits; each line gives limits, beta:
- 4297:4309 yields 1.65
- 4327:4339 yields 2.16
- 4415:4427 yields 2.28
